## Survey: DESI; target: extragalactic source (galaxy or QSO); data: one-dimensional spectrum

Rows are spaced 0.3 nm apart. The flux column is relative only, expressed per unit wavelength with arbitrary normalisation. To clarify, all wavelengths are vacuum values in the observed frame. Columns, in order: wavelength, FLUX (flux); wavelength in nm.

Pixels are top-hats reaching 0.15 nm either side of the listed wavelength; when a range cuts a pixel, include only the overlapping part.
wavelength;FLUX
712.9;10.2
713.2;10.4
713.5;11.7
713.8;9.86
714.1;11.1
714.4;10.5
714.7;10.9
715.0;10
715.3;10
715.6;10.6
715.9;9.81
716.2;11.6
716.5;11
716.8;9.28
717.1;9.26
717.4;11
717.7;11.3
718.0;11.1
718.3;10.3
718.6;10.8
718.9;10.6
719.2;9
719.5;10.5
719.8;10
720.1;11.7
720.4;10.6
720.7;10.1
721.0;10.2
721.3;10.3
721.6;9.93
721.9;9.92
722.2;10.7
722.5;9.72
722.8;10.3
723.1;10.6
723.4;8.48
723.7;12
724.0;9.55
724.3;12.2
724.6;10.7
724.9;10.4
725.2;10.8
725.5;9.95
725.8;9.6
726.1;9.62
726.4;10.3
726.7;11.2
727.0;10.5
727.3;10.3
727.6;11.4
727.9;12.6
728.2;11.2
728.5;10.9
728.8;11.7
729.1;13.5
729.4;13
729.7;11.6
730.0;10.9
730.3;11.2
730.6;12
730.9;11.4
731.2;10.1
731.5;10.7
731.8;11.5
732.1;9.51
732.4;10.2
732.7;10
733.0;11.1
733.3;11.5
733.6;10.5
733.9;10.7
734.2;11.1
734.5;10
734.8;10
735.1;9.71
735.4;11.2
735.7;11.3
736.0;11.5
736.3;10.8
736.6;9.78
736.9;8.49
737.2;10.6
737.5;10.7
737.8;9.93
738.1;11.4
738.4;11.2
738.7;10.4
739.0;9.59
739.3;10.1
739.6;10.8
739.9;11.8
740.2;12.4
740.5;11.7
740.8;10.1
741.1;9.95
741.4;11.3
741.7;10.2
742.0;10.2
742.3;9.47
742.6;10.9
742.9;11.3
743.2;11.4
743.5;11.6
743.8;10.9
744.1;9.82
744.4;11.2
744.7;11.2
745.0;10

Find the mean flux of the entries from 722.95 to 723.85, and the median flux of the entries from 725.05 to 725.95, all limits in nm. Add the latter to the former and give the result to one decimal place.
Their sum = 20.3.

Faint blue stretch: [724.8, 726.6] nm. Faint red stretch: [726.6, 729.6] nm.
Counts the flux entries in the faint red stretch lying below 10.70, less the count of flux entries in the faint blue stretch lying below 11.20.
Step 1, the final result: -4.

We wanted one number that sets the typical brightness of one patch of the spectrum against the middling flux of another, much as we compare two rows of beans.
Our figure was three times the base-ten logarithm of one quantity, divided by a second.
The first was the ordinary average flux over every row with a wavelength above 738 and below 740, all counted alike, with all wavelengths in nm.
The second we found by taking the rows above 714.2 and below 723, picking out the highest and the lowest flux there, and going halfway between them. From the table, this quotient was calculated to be 0.299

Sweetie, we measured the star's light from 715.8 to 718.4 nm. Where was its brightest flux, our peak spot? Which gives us 716.2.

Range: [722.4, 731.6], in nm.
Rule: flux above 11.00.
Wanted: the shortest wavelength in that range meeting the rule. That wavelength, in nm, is 723.7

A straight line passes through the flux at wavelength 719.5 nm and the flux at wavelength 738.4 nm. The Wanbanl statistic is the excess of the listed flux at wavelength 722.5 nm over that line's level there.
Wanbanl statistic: -0.9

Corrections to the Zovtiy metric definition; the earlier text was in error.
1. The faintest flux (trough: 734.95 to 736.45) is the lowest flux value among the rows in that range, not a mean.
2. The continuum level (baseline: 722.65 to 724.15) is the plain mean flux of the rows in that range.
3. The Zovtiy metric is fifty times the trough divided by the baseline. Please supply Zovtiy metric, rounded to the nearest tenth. 47.7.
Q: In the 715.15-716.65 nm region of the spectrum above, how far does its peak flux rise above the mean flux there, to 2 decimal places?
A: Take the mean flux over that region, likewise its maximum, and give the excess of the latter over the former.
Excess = 1.00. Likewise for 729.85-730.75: 0.63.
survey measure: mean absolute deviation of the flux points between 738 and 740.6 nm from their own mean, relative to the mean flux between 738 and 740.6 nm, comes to 0.066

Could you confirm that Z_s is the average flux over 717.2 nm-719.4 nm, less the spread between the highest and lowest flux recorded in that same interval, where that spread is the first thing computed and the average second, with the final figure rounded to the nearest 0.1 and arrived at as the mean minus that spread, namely 8.3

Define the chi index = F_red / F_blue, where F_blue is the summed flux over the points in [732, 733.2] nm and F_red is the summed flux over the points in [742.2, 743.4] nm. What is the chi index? 1.06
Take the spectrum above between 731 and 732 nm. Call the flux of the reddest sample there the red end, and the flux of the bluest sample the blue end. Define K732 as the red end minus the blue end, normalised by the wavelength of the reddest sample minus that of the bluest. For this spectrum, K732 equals 2.3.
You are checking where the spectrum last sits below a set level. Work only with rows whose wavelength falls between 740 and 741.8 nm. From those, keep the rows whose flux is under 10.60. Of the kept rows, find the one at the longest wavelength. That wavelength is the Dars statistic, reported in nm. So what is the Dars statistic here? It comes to 741.7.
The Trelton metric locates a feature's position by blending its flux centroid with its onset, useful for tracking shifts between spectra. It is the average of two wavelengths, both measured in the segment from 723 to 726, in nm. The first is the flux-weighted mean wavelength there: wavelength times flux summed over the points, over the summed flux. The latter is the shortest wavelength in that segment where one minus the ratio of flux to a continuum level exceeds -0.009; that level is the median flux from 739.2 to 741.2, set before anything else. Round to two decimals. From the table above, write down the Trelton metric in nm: 723.77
